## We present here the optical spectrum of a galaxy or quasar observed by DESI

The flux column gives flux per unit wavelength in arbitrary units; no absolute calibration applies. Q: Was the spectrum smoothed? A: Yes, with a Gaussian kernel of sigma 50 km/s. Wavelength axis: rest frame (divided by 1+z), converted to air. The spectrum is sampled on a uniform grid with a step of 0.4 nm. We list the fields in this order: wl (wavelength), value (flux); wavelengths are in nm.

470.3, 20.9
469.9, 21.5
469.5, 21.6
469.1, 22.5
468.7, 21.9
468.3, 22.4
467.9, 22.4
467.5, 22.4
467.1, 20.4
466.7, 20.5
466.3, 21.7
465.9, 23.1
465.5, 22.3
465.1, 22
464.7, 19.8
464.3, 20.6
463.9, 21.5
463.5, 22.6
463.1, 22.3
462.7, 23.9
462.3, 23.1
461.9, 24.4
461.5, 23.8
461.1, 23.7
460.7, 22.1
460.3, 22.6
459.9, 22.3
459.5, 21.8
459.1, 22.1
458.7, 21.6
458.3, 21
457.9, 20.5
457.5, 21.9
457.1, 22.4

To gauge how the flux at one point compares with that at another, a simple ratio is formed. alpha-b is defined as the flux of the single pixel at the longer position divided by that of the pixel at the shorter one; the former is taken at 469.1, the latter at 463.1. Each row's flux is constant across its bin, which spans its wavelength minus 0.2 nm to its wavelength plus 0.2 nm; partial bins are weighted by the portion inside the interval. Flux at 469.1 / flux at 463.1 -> 1.01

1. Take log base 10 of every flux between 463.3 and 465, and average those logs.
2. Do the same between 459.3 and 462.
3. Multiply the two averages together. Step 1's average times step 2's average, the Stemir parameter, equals 1.80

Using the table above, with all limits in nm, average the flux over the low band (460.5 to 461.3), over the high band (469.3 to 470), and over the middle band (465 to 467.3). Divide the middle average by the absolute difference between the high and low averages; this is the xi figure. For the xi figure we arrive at 16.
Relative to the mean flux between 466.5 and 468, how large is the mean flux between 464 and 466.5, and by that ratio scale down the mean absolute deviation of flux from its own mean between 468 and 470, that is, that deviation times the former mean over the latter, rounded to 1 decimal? 0.4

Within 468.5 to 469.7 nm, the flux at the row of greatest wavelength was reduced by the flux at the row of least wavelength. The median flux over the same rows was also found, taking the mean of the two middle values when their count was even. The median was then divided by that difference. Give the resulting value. -73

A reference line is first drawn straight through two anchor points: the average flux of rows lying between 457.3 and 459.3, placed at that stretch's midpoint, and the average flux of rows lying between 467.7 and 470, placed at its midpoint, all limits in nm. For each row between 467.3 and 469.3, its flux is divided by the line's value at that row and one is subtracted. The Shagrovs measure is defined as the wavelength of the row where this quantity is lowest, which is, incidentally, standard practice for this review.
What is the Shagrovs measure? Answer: 468.7 nm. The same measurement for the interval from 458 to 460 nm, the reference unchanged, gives 458.3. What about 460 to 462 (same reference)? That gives 460.7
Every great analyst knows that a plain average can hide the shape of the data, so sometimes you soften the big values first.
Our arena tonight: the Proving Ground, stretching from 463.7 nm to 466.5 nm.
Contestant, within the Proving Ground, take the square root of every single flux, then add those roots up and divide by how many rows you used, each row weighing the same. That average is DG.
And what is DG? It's 4.64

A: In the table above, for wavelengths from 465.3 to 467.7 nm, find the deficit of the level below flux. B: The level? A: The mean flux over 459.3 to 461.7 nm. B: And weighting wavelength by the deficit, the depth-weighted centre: 466.80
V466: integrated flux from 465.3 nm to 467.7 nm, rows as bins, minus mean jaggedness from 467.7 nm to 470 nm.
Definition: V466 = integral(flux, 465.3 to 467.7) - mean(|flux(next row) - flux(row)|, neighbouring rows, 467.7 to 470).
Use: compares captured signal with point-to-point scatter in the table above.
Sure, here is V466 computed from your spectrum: 52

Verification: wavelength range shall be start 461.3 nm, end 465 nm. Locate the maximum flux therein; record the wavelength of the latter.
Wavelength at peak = 461.9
